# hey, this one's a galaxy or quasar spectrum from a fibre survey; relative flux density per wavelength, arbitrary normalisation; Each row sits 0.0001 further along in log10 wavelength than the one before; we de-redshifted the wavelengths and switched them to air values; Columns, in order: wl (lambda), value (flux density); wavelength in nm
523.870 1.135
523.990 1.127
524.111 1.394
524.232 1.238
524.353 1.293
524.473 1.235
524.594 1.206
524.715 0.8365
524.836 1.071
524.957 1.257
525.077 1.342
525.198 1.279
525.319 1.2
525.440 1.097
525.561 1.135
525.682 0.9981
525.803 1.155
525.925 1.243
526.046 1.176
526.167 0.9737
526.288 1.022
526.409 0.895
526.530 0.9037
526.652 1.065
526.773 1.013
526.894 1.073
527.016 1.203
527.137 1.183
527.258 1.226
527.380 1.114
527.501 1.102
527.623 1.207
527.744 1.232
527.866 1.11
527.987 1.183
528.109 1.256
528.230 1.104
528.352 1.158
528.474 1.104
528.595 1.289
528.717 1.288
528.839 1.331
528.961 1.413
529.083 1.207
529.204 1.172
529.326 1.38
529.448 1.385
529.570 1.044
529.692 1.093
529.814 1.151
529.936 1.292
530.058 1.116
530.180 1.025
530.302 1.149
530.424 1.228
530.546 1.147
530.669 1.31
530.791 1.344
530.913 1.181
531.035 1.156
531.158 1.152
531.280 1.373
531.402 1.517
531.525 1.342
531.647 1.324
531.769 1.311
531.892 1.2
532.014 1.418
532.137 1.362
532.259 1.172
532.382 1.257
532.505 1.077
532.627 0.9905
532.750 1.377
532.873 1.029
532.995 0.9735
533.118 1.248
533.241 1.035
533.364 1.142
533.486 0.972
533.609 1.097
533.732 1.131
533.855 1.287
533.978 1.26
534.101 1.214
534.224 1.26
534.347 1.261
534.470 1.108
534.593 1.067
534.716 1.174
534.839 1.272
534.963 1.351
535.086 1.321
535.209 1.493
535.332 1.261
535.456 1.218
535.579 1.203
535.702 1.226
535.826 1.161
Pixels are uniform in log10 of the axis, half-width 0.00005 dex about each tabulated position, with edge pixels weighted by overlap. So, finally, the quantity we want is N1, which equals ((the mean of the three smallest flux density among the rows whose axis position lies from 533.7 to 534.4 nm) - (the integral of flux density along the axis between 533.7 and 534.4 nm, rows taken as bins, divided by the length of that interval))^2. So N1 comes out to 0.001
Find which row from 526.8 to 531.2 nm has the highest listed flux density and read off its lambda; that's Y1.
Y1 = 528.961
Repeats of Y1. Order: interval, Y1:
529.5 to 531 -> 530.791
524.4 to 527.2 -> 525.077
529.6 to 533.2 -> 531.402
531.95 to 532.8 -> 532.014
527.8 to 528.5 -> 528.109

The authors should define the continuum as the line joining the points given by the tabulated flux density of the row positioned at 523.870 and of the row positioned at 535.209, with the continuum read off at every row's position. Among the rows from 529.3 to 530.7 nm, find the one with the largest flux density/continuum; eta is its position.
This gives 529.448 nm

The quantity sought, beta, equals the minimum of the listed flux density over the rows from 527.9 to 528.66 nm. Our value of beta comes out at 1.104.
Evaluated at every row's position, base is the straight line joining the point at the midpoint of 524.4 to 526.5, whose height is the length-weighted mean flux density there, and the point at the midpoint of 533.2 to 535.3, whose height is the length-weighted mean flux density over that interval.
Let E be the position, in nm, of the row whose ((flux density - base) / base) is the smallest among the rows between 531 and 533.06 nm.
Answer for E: 532.995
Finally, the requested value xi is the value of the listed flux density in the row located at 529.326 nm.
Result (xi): 1.38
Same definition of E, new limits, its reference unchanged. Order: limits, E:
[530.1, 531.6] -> 530.180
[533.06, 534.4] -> 533.486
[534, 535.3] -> 534.593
